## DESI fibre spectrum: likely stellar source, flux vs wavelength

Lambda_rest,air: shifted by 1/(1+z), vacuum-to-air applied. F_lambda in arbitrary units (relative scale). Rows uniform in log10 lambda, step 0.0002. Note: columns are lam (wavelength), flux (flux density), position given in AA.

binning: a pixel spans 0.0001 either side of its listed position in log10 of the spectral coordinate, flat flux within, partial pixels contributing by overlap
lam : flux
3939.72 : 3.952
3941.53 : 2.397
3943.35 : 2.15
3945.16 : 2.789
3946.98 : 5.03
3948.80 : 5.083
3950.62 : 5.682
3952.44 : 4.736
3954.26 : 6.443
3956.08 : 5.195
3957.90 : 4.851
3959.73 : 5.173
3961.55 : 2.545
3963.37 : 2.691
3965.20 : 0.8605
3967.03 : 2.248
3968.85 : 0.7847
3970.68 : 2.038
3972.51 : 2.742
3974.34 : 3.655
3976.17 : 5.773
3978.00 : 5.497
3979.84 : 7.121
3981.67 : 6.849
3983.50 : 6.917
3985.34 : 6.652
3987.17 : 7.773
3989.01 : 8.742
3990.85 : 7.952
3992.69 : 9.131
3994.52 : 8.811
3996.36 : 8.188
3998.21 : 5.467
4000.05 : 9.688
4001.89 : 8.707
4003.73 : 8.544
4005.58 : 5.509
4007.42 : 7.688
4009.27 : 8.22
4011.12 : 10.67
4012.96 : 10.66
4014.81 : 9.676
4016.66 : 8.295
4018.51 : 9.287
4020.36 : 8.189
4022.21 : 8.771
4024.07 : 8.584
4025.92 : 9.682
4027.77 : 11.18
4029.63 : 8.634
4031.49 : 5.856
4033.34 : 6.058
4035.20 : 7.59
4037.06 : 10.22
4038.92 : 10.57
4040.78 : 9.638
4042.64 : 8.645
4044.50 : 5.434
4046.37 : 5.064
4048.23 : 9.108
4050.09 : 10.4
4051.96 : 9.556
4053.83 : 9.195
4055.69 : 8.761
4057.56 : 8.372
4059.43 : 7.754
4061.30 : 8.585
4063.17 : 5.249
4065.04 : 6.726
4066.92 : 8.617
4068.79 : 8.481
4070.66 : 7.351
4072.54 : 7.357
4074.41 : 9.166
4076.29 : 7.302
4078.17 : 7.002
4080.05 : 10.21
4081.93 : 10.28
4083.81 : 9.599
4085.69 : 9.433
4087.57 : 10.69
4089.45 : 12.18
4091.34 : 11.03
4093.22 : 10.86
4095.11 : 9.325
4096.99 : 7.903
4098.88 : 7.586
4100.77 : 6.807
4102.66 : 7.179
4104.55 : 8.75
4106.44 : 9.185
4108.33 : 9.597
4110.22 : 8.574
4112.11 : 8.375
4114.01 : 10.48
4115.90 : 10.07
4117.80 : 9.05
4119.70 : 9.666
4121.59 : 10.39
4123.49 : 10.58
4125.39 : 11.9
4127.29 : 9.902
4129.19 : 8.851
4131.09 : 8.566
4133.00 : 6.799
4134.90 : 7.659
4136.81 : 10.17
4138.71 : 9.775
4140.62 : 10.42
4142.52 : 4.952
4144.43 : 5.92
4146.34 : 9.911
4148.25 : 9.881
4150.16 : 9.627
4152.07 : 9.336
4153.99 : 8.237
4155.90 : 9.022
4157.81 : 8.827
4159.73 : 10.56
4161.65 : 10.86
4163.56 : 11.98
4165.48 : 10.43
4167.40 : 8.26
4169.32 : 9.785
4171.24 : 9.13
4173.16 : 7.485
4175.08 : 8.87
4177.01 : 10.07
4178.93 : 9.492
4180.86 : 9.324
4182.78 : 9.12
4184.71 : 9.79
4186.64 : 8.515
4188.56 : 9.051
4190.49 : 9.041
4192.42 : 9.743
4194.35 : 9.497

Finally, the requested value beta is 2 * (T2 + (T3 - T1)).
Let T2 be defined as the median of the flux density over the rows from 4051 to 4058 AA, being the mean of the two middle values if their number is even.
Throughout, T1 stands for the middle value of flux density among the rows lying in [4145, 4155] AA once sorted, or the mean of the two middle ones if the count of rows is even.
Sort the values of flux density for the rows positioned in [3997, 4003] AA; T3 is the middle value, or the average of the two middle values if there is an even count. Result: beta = 16.1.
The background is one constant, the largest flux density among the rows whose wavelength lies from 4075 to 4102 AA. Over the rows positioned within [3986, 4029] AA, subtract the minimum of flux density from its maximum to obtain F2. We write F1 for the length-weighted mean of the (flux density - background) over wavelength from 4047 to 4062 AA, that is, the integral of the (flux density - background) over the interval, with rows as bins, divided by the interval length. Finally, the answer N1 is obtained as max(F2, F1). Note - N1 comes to 5.7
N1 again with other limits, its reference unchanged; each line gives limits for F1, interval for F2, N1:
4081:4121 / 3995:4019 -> 5.2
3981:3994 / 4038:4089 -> 5.6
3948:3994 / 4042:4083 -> 5.3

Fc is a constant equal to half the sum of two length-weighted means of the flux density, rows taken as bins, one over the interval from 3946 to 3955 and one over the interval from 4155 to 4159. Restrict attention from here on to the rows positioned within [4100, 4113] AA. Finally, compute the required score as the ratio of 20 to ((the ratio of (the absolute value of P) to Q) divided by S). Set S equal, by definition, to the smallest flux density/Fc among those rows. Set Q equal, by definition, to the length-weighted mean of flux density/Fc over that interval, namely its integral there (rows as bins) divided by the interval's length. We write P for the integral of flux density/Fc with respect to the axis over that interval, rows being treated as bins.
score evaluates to 1.5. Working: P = 15.2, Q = 1.17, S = 0.95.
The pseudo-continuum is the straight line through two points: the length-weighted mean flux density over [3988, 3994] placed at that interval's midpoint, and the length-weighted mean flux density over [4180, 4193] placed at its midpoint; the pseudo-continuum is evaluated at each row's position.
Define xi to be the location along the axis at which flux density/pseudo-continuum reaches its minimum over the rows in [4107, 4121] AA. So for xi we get 4112.11 AA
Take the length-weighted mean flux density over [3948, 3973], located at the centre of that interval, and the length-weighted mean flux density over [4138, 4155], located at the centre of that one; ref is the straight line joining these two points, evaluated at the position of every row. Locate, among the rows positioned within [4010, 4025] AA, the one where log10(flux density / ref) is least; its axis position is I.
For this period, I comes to 4020.36 AA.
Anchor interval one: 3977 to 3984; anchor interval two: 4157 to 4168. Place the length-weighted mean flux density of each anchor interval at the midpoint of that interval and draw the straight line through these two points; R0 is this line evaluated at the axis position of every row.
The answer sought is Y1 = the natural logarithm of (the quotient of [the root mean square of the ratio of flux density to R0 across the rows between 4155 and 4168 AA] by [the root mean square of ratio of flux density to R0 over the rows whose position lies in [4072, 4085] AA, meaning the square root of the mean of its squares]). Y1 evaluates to -0.04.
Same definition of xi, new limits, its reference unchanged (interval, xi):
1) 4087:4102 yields 4100.77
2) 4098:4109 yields 4100.77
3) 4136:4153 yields 4142.52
